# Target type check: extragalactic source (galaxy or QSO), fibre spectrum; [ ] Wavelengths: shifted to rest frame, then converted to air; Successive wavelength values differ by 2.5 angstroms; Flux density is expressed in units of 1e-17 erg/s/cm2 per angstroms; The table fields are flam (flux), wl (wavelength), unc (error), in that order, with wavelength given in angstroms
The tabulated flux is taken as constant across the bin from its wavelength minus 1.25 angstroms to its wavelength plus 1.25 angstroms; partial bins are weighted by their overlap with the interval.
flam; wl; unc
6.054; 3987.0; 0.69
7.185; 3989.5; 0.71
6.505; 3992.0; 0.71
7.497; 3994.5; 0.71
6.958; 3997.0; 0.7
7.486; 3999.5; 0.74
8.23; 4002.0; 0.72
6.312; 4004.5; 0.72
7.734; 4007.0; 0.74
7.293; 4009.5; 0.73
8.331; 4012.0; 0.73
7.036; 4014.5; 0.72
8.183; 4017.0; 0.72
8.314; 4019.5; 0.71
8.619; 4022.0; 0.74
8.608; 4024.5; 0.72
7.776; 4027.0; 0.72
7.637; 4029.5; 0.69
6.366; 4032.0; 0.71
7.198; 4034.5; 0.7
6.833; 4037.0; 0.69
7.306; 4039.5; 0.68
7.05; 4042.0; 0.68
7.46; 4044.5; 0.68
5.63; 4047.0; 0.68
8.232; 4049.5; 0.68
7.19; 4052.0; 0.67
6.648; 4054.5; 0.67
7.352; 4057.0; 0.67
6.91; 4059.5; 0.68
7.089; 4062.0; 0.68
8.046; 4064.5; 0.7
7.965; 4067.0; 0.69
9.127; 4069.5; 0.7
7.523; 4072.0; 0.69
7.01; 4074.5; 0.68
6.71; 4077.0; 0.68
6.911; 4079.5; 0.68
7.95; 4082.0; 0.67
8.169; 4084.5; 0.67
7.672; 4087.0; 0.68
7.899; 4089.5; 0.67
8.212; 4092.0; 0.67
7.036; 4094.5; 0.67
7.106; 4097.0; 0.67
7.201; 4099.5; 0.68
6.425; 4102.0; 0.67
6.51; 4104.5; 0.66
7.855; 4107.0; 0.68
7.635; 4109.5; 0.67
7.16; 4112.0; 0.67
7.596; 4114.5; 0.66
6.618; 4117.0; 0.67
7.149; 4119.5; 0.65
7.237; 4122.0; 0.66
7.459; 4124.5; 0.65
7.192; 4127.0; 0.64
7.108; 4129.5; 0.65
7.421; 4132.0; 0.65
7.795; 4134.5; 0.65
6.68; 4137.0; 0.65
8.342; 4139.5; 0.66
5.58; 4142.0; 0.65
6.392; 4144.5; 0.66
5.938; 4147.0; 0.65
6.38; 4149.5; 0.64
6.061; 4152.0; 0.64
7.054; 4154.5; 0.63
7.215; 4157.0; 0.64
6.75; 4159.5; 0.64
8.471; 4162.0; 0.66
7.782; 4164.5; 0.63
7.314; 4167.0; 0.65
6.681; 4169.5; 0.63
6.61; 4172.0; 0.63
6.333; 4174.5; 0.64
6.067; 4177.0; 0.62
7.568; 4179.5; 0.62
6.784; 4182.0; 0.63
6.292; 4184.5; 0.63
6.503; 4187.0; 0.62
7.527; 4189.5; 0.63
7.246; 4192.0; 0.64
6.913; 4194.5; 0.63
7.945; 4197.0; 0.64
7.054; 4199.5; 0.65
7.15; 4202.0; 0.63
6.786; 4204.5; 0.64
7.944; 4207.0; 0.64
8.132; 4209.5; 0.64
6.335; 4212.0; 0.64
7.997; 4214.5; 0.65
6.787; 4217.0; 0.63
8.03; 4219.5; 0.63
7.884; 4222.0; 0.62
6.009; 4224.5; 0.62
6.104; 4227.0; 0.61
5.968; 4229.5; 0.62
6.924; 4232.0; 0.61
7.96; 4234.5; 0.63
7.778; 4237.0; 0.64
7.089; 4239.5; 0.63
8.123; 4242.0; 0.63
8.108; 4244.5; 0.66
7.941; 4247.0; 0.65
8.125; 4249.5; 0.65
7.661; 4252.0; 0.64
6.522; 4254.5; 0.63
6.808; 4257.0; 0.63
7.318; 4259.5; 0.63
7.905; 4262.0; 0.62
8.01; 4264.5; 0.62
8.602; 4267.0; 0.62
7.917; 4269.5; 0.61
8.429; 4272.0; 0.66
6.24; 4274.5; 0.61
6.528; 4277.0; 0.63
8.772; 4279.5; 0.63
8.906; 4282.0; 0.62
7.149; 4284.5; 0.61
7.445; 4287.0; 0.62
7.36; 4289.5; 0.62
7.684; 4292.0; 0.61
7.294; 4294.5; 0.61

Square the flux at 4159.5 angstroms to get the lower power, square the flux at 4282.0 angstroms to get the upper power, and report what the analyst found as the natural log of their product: 8.2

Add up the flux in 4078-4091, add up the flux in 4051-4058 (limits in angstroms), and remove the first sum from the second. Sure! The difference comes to -17.4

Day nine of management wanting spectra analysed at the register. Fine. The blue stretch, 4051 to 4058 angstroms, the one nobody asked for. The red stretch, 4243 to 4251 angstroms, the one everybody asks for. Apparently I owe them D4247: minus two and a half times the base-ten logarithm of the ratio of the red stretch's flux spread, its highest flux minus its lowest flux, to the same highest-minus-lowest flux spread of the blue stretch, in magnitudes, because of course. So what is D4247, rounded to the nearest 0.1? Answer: 1.5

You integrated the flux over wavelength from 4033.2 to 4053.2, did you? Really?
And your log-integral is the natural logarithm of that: 4.96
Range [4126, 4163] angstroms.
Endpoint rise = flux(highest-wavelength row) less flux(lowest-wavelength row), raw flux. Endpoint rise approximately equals 1.3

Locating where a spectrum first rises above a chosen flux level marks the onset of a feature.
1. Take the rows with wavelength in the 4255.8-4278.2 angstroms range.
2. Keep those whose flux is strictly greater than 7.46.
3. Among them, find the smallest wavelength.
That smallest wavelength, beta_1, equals 4262.0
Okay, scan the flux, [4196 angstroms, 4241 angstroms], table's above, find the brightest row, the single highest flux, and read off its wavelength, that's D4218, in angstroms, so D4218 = 4209.5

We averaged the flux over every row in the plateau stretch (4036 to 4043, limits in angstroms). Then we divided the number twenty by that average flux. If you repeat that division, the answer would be 2.83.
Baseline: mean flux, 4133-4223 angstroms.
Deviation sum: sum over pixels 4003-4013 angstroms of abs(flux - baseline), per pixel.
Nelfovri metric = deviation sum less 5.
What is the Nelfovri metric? -2.1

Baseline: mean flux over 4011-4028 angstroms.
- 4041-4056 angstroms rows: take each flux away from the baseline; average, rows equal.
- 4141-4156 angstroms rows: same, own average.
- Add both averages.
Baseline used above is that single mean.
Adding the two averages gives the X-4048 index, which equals 3.0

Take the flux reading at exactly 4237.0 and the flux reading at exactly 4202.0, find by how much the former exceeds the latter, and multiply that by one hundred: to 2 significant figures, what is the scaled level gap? 63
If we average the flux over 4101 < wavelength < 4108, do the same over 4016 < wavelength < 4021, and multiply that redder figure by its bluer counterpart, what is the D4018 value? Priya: 57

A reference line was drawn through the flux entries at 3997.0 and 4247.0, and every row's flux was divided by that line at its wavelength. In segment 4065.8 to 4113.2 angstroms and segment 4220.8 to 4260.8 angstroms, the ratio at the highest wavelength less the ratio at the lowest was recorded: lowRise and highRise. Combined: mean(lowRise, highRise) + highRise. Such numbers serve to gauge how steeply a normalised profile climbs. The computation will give -0.20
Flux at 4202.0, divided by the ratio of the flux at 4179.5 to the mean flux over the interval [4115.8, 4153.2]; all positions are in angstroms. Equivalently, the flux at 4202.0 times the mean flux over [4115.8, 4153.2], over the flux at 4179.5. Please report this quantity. 6.5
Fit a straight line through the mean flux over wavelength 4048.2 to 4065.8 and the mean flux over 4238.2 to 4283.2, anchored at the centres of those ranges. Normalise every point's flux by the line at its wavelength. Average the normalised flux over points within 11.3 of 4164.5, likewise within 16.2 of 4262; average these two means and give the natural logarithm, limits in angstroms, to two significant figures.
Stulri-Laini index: -0.040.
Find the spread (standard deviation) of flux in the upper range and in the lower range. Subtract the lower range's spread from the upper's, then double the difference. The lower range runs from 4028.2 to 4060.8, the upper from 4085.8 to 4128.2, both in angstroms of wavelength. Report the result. -0.3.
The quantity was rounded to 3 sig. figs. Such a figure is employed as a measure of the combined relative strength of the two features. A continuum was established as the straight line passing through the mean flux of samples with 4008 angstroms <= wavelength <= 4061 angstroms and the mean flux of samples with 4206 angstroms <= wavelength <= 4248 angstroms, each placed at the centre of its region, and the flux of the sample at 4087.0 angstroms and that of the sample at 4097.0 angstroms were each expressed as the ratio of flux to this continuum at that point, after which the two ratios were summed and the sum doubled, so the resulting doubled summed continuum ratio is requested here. 3.99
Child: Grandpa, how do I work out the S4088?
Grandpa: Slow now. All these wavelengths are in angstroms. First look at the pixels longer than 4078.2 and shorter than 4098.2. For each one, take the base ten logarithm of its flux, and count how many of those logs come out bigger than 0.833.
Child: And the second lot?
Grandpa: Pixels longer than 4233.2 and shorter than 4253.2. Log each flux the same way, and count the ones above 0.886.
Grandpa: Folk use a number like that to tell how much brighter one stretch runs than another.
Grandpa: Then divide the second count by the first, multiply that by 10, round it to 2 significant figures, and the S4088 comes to 7.5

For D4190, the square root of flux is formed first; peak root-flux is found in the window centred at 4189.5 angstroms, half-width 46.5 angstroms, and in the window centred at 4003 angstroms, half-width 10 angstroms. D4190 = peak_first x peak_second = 8.40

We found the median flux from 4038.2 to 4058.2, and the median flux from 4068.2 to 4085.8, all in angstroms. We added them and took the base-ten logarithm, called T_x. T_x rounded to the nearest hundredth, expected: 1.17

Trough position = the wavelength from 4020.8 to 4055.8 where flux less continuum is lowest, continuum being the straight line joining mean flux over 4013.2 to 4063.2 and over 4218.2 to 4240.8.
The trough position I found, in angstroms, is 4047.0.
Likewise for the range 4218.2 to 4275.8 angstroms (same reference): 4229.5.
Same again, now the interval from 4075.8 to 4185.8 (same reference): 4142.0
